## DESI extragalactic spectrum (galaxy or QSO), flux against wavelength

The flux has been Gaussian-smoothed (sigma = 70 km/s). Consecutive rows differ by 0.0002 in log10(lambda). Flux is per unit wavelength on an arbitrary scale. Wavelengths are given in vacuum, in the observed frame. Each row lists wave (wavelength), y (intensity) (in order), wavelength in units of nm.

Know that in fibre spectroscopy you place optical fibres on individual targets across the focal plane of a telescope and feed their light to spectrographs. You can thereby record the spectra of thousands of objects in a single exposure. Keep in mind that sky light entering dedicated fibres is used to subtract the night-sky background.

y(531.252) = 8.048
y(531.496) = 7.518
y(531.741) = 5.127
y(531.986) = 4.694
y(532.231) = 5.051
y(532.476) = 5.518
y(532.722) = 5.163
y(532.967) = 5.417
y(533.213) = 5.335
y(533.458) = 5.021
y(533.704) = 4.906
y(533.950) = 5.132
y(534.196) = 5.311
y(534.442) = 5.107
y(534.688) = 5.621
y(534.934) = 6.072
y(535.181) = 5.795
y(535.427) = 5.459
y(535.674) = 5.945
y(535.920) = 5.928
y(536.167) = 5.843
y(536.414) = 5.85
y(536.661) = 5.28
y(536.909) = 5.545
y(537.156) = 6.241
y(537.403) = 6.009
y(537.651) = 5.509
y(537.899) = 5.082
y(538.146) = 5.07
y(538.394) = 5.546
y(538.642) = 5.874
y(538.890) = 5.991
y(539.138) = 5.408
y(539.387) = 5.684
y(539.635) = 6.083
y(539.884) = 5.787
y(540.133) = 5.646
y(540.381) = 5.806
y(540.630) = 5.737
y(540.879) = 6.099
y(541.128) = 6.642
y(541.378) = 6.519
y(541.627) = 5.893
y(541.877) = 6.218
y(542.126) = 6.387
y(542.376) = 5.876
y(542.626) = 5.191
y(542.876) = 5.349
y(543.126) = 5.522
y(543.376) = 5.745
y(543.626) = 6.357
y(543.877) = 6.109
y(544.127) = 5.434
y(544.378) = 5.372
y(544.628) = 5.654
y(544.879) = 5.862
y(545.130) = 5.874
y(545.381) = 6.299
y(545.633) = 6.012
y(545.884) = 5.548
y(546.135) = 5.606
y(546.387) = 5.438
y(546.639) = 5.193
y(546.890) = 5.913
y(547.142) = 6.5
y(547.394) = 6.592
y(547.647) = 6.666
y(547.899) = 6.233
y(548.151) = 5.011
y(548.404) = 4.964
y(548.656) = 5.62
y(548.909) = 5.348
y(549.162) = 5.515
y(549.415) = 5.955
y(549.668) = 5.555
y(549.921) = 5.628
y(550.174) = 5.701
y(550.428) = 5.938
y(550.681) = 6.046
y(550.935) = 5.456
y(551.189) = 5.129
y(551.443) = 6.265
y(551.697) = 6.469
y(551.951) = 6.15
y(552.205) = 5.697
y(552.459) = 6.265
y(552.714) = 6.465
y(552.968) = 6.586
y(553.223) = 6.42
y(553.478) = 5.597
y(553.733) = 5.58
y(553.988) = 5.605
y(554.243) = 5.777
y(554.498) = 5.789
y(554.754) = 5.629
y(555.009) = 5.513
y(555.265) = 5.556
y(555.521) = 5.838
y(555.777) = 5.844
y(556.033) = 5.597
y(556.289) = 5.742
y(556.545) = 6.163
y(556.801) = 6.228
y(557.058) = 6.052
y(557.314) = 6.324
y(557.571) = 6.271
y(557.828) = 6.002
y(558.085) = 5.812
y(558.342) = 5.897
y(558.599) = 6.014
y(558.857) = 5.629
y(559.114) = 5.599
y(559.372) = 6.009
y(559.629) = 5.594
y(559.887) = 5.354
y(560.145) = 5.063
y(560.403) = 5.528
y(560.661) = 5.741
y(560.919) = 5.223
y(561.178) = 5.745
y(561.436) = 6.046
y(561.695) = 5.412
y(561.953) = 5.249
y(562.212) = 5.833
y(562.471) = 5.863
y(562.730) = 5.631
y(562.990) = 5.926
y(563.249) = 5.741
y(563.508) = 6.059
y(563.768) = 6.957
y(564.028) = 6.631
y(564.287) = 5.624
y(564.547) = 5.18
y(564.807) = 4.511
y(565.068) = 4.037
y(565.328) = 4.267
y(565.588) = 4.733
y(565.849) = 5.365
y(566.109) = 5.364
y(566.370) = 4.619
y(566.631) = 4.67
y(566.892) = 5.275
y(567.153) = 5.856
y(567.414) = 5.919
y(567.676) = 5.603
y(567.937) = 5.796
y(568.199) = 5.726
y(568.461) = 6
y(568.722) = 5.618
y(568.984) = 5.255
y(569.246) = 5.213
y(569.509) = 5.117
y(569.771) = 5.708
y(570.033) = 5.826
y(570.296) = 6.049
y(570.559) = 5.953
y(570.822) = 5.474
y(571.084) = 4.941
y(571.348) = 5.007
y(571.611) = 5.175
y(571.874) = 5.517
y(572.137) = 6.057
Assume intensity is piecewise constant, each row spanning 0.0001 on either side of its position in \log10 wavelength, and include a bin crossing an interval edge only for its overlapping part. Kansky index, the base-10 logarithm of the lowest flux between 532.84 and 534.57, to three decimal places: 0.691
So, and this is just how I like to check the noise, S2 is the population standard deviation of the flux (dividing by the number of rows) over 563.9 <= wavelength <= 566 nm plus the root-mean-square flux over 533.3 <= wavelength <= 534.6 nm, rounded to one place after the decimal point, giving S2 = 5.9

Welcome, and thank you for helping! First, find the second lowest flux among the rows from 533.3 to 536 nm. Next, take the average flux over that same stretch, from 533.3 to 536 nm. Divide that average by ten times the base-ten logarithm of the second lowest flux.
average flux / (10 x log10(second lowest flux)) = 0.78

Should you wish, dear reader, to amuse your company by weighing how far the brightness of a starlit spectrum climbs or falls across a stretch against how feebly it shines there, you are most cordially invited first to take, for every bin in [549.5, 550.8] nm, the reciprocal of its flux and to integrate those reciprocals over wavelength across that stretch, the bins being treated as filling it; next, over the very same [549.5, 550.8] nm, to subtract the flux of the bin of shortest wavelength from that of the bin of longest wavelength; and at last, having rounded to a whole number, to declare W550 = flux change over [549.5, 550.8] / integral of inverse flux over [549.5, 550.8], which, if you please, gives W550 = 2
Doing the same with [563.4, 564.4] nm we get -3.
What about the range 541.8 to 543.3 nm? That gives -3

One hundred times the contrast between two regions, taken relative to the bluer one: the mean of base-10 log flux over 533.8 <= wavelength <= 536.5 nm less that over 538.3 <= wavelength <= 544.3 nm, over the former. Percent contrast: -2.3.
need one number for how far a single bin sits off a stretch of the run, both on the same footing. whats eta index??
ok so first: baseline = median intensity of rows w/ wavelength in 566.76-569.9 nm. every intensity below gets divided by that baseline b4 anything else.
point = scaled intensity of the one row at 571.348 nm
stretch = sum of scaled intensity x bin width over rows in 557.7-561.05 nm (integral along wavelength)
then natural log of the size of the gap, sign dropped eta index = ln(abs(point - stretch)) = 0.90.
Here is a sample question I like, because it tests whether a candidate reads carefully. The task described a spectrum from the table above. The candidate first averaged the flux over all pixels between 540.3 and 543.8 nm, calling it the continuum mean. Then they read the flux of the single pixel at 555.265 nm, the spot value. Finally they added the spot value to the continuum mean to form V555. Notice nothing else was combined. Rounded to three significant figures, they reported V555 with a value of 11.5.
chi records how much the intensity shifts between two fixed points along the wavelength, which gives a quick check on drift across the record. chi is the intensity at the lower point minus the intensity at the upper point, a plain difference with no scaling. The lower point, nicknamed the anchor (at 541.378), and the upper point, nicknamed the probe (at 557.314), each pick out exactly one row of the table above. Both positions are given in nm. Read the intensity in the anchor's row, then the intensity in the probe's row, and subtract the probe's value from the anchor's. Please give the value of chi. 0.2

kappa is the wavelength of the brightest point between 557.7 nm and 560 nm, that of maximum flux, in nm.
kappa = 558.599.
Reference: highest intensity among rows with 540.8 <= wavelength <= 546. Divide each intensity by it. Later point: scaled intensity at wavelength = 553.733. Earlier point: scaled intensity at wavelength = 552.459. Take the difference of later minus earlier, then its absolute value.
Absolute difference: 0.103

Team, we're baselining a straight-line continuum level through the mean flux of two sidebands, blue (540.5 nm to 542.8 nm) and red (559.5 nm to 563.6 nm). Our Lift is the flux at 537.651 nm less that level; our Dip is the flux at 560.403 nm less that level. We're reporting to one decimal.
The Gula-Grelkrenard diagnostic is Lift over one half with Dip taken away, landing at -1.0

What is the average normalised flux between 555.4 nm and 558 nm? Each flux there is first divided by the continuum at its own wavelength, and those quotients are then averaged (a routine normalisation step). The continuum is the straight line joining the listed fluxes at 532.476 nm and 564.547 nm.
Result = 1.14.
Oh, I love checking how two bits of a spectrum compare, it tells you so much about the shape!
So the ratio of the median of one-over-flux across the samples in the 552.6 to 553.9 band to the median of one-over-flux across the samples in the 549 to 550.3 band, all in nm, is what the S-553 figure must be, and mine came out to 0.877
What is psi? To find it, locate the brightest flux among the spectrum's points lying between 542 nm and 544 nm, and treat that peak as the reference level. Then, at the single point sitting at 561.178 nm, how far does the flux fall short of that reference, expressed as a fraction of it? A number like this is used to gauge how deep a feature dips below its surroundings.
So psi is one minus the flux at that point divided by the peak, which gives 0.101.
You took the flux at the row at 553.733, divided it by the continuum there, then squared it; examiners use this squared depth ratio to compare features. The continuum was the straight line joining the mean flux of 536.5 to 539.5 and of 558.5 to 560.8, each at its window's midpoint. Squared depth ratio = 0.99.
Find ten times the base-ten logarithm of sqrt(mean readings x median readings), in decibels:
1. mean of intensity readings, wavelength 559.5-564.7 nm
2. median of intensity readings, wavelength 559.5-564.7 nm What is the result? 7.56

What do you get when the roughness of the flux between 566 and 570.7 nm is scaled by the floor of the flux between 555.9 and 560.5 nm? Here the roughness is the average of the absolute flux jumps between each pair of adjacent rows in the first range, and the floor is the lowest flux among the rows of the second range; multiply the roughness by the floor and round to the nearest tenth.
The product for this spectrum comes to 1.4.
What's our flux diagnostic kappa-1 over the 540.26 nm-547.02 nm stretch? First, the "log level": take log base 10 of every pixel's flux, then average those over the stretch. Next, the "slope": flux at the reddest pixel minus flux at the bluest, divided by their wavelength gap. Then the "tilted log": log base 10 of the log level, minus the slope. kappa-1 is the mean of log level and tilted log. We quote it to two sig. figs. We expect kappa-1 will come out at 0.32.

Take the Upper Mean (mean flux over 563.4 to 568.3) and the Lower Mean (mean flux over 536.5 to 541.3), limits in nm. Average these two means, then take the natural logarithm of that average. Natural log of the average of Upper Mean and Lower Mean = 1.72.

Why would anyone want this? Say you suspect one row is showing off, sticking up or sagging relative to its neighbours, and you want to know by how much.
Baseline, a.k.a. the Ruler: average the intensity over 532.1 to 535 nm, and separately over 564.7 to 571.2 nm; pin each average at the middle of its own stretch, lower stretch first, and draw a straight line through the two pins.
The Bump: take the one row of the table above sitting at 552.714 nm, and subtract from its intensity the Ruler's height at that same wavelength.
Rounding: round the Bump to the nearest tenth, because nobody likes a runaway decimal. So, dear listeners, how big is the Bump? 1.2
